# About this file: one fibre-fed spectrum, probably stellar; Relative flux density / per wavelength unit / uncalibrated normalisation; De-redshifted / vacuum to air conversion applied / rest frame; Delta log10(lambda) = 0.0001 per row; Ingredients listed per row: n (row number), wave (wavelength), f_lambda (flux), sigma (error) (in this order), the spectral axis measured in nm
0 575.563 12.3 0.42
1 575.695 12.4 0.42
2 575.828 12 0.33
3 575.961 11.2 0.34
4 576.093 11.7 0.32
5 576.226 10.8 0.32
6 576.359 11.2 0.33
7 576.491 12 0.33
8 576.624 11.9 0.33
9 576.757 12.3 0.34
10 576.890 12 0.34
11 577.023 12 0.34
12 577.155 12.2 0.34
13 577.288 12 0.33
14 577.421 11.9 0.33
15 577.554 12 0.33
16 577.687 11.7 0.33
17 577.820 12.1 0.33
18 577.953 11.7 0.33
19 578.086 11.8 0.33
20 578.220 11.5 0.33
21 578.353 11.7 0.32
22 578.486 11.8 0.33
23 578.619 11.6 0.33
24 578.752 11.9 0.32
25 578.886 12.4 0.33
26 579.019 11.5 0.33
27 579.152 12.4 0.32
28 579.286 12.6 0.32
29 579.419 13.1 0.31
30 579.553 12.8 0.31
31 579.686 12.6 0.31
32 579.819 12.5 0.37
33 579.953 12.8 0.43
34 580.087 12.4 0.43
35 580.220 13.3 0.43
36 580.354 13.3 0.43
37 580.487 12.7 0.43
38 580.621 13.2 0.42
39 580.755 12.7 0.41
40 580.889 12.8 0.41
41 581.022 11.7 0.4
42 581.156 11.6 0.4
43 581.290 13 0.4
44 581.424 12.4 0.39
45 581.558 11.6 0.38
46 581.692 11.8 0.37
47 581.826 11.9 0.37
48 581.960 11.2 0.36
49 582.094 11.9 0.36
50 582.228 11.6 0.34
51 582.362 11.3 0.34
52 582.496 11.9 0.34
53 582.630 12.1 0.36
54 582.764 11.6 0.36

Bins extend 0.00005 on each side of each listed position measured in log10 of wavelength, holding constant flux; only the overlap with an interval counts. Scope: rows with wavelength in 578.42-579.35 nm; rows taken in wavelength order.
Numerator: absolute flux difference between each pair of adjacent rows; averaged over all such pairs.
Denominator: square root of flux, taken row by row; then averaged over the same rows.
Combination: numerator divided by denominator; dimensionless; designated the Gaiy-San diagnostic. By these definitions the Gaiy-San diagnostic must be 0.144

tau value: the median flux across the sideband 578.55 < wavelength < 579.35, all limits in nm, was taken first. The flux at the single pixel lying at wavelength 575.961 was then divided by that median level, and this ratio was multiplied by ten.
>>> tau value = 9.2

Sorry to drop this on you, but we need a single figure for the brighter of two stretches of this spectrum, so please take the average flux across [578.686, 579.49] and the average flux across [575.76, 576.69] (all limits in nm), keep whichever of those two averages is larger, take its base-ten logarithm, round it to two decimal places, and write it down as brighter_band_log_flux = 1.09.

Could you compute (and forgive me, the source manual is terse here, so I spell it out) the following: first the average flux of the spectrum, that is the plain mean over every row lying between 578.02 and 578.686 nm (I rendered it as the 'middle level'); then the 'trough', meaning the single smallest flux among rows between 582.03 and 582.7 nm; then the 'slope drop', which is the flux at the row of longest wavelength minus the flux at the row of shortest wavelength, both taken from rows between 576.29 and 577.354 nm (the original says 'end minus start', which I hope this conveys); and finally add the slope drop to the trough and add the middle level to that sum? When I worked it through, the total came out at 23.8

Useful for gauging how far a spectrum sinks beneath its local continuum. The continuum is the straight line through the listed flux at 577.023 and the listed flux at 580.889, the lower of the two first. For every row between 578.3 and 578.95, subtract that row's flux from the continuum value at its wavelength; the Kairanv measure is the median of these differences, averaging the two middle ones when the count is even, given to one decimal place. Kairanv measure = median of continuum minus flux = 0.5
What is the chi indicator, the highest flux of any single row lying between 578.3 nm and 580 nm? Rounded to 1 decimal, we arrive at 13.1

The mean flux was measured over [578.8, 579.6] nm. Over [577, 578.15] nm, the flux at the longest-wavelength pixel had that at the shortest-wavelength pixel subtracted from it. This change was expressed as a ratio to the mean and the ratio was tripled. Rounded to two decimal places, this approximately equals -0.05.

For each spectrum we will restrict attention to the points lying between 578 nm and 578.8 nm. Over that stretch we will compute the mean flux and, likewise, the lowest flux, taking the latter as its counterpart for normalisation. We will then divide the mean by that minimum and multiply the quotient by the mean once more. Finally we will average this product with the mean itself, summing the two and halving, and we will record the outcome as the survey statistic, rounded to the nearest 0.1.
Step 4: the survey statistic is 11.8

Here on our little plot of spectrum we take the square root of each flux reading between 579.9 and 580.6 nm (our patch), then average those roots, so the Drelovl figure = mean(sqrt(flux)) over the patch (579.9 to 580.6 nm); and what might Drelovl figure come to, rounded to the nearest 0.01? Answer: 3.59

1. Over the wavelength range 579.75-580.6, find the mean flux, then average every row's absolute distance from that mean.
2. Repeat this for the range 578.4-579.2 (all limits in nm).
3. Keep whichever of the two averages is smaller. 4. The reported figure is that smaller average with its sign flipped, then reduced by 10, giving -10.31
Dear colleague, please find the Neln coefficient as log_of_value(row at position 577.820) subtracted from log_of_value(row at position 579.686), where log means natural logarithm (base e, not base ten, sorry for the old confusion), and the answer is 0.04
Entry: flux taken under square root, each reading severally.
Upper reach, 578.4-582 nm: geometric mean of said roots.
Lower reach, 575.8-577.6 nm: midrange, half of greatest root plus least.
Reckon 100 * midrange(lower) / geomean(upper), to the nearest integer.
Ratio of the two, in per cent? 97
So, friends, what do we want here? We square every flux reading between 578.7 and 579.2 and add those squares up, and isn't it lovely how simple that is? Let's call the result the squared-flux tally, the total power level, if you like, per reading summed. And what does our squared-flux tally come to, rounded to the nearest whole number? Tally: 581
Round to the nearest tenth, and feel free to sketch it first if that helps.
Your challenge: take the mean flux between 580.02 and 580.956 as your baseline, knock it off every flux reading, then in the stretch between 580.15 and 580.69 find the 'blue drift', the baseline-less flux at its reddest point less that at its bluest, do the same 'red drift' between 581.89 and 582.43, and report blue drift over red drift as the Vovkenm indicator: -1.0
